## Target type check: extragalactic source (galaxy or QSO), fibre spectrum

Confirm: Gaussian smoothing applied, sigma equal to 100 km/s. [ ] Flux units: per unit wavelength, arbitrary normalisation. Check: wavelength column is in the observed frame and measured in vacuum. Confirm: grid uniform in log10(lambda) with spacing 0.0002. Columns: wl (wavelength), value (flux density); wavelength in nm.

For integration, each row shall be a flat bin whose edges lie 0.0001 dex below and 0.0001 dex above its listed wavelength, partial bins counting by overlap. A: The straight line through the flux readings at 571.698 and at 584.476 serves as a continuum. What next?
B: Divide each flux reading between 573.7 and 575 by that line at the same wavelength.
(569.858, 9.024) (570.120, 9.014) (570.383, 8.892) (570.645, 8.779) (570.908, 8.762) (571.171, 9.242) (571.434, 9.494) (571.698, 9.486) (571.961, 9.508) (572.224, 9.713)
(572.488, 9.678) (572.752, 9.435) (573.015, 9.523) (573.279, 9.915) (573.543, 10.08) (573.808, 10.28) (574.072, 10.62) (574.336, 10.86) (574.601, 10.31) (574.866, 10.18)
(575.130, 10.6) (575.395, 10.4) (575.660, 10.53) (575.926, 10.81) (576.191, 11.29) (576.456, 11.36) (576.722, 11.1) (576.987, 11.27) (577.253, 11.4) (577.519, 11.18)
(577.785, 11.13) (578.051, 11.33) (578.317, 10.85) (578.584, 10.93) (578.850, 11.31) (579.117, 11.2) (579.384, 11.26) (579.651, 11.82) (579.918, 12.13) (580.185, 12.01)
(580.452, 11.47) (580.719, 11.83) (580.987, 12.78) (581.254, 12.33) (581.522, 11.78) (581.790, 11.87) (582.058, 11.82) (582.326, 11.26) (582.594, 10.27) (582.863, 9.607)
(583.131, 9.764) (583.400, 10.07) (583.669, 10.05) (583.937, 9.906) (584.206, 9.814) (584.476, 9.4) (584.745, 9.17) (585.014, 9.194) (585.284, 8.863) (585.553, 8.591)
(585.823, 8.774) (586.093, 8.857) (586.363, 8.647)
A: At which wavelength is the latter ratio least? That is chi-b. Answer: 574.866 nm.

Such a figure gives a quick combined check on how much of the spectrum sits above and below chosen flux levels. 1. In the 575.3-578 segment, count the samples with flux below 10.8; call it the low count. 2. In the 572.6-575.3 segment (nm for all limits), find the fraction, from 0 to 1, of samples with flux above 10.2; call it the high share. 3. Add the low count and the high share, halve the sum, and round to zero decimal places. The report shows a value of 1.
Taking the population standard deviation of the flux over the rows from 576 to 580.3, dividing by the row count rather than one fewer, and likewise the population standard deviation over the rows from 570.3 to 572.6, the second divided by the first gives 1.05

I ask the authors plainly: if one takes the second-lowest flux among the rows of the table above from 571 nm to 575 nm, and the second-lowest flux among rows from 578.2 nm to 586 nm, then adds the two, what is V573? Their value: 18.2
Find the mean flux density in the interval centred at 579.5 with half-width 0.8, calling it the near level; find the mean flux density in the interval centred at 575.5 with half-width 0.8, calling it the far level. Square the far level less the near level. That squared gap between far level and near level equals 1.0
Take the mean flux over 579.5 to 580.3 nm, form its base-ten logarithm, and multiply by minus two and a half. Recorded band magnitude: -2.70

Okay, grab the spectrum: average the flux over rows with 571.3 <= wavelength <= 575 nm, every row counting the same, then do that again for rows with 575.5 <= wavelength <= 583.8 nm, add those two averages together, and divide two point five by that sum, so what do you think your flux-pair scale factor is 0.1182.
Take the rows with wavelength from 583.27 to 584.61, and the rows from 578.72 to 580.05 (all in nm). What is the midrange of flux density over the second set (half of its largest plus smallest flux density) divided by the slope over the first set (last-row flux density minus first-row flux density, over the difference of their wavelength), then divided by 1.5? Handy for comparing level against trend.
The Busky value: -12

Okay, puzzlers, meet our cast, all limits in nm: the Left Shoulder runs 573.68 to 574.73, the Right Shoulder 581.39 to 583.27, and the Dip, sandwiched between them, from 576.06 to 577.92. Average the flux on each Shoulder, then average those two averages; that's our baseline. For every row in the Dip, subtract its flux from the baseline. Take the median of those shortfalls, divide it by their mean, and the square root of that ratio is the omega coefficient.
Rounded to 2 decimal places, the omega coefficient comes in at 1.02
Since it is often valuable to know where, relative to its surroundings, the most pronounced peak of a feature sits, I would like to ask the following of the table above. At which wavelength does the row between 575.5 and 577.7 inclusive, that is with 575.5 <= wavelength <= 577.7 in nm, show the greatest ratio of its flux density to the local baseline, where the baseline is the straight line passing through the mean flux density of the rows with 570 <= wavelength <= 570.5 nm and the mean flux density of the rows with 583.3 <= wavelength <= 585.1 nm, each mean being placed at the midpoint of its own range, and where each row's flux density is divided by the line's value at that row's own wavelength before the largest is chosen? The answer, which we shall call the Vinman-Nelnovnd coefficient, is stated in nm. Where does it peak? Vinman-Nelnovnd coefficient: 576.456 nm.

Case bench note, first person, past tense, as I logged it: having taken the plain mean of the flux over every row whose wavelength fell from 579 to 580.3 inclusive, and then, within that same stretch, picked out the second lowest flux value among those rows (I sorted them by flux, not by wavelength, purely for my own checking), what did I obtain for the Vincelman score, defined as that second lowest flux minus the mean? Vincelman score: -0.42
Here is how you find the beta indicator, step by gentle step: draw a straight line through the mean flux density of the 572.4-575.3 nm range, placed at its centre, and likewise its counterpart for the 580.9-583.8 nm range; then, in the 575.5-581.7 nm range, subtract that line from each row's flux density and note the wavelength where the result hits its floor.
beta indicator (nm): 575.660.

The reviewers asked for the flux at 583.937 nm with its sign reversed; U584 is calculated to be -9.9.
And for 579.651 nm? -11.8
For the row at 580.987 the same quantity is -12.8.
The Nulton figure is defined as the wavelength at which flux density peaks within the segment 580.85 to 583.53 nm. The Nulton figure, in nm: 580.987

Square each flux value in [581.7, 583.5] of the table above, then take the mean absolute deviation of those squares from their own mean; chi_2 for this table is 18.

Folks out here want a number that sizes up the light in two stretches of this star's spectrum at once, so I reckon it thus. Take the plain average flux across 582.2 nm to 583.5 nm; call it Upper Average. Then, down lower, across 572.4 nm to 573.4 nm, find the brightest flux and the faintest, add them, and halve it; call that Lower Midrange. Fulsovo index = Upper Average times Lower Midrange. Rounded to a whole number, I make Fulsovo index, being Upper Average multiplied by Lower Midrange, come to 99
